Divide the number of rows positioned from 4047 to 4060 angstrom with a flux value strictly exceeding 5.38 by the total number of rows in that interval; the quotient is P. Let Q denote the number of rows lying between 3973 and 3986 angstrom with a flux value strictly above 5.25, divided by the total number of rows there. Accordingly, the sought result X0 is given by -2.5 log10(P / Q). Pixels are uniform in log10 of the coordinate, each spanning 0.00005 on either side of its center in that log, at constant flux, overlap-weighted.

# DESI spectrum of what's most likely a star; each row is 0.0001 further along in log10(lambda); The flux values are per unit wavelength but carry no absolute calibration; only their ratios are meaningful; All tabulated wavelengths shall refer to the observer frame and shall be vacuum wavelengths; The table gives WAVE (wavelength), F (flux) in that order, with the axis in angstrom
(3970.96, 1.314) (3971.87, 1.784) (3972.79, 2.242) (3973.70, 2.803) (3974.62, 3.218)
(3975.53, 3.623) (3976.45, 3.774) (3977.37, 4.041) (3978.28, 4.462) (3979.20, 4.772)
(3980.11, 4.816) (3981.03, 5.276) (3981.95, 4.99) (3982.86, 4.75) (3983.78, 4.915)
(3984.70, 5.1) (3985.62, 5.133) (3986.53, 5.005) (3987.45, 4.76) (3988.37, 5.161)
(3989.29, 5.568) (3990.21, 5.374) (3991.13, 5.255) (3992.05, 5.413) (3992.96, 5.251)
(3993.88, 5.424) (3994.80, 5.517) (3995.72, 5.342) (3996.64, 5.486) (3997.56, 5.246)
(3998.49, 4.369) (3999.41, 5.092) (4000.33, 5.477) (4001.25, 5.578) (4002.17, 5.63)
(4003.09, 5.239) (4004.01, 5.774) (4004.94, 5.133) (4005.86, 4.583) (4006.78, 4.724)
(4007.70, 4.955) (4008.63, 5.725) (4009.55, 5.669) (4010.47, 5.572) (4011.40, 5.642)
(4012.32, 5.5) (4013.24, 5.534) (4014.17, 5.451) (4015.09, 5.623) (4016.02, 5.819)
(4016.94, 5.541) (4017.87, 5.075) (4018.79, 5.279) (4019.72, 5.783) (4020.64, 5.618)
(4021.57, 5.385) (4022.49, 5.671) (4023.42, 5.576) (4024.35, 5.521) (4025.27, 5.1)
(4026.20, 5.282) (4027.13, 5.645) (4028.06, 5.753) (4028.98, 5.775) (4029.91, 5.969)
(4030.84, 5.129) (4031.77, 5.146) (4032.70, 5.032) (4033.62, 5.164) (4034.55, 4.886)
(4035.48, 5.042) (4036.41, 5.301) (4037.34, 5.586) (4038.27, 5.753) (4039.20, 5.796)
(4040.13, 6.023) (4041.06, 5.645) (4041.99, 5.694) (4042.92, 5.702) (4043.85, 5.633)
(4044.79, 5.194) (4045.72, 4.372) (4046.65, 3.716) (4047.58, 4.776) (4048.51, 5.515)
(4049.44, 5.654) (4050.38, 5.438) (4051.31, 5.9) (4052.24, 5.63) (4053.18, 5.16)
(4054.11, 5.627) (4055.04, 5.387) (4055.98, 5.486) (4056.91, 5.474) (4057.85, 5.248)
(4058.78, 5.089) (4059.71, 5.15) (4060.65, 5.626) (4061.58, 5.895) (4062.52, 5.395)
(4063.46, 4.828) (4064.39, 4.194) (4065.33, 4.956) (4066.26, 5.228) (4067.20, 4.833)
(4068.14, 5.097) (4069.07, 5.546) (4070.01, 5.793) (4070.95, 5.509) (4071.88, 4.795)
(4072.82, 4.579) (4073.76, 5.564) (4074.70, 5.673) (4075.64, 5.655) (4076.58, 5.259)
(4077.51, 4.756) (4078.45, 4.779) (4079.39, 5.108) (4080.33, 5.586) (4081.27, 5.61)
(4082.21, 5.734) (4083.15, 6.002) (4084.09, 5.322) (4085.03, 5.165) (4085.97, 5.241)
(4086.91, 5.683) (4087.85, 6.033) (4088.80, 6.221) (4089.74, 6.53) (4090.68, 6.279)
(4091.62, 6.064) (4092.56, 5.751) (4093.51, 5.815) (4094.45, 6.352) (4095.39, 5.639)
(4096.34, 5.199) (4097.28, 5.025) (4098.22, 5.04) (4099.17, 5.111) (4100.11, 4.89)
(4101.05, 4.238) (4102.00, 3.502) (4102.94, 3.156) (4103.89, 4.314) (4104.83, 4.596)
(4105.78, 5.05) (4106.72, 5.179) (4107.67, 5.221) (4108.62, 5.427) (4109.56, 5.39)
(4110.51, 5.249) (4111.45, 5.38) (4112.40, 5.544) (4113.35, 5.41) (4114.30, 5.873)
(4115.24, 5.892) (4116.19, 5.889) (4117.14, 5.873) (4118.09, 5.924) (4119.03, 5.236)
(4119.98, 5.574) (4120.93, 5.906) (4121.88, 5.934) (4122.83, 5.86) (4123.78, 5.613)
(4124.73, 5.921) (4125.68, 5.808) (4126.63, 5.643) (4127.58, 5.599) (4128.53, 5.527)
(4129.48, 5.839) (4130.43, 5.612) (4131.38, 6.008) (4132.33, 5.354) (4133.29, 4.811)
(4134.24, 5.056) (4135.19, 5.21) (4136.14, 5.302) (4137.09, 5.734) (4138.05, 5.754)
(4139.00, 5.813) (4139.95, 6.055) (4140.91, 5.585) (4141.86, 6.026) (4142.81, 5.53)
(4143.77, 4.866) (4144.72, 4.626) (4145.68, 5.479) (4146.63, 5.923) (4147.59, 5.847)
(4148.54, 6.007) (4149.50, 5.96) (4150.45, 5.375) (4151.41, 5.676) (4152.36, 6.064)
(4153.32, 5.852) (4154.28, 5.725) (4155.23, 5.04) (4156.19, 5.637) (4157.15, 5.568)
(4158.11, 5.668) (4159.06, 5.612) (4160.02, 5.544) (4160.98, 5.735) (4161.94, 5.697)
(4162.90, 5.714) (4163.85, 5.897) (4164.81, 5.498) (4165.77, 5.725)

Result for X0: -2.39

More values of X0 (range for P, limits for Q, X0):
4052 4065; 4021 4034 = 0.13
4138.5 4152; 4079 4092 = 0.00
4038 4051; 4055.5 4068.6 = -0.75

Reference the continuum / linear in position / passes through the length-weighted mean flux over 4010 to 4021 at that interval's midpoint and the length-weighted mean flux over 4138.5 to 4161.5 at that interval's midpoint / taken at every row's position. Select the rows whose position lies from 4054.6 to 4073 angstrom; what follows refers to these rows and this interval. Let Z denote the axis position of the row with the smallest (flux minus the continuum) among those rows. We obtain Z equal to 4064.39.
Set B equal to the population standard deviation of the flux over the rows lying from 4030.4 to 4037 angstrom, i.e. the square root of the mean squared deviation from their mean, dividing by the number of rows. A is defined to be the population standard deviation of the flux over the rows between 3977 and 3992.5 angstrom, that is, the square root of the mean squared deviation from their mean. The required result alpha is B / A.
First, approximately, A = 0.36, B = 0.12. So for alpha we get 0.3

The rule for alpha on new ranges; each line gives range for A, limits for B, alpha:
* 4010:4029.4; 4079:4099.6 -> 2.2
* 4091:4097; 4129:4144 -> 1.1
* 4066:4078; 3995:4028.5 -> 0.9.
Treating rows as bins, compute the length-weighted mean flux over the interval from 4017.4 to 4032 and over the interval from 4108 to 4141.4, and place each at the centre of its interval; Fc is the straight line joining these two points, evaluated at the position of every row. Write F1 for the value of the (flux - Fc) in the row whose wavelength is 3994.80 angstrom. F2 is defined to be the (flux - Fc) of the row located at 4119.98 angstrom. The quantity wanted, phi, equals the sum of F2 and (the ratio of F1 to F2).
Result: -2.0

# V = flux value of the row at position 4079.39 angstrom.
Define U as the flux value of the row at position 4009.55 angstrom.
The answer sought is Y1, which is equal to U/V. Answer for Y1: 1.11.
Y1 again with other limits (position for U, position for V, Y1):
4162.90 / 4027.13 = 1.01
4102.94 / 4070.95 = 0.57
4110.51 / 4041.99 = 0.92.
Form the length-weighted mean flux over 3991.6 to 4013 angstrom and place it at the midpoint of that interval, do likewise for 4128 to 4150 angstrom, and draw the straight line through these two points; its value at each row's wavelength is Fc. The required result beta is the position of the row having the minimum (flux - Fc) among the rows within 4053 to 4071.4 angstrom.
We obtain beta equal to 4064.39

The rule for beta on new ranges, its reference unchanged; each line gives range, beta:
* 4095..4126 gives 4102.94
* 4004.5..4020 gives 4005.86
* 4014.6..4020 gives 4017.87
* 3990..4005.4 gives 3998.49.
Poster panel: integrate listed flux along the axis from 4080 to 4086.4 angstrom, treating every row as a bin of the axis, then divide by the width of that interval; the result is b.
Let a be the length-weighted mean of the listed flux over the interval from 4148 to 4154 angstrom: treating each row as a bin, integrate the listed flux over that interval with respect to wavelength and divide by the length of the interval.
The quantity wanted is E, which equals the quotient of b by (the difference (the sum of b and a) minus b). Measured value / 0.949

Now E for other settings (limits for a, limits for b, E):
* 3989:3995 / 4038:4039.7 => 1.072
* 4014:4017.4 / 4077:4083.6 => 0.954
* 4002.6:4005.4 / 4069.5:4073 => 0.971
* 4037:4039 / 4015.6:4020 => 0.964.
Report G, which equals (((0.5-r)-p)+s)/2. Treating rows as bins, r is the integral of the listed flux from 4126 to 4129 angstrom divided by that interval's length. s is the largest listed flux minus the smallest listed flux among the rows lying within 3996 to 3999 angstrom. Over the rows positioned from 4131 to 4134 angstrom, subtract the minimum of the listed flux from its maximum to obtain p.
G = -2.6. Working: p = 1.2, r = 5.60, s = 1.1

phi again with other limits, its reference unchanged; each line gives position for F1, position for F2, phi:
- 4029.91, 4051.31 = 1.6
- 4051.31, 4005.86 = -1.3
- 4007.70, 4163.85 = -2.0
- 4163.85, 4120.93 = 1.1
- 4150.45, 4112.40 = 4.8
